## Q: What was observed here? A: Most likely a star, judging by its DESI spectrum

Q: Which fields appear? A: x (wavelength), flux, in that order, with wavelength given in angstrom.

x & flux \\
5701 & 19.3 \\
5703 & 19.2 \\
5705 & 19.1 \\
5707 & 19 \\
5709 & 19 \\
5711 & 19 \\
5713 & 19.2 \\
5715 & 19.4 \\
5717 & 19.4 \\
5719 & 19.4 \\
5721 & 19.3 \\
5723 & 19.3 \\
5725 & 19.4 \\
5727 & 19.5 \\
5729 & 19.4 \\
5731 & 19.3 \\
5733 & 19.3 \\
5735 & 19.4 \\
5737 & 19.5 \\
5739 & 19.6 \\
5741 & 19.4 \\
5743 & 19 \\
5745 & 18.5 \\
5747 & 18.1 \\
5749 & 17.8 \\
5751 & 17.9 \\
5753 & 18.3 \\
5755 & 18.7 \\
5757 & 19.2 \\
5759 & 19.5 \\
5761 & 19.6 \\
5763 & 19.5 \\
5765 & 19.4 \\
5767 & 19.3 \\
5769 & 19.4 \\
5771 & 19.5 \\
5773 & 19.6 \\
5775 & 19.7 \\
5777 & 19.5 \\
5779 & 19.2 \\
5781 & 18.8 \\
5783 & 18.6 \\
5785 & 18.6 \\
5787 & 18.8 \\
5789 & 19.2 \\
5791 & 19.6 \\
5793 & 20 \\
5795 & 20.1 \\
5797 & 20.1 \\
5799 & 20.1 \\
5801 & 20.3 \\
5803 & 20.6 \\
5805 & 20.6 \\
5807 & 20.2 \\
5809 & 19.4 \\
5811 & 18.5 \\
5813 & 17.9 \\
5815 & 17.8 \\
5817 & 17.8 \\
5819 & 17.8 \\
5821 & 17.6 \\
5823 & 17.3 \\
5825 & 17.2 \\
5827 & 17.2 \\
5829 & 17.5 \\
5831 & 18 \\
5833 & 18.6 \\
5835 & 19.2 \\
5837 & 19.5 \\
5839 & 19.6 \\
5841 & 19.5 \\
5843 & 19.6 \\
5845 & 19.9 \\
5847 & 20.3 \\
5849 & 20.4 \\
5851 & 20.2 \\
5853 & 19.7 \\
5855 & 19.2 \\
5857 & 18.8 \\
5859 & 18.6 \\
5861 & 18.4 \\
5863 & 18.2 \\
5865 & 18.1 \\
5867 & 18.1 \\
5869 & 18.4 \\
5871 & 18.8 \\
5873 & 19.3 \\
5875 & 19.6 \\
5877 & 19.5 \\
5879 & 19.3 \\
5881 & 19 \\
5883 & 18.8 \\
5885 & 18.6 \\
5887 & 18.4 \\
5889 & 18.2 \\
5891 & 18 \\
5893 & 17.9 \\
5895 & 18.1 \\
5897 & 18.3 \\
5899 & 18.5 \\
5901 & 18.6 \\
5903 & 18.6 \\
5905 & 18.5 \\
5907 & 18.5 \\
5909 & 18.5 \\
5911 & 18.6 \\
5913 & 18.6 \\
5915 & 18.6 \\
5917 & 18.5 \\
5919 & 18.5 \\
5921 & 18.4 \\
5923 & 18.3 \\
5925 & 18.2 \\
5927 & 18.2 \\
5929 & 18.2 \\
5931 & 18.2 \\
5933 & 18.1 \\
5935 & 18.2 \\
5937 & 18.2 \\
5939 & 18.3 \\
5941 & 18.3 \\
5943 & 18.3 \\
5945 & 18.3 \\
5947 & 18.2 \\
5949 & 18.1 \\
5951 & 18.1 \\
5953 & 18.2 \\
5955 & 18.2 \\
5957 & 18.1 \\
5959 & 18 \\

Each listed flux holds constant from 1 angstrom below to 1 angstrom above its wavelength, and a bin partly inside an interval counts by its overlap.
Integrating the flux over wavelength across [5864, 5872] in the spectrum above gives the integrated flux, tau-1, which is 147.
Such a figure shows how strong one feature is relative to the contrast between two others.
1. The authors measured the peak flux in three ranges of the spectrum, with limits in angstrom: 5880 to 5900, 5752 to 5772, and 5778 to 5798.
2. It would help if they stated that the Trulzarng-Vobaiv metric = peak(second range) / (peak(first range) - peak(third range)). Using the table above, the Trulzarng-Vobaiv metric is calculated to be -18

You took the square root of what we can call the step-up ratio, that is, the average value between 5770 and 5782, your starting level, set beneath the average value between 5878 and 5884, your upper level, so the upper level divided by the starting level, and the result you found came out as 0.99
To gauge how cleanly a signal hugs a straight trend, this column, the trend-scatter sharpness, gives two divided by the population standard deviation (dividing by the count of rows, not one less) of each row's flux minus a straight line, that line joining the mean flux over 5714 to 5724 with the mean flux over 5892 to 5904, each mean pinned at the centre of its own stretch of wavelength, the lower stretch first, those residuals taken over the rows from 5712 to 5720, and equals 21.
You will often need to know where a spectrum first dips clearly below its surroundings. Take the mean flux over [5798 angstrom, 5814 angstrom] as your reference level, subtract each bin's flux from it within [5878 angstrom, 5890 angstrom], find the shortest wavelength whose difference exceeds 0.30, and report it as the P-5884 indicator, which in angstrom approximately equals 5879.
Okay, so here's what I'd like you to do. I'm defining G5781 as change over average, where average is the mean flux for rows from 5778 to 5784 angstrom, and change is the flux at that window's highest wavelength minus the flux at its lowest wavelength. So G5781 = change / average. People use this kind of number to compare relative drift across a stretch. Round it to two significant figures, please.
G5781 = -0.032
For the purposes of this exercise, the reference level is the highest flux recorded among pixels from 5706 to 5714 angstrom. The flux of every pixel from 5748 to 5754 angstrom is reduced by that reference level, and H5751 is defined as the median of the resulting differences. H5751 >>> -1.3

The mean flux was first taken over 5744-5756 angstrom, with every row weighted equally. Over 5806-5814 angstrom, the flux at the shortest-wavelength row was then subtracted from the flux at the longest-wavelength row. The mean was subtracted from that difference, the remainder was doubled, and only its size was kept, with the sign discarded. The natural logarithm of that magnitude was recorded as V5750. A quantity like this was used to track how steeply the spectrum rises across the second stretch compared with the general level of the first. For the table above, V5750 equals 3.71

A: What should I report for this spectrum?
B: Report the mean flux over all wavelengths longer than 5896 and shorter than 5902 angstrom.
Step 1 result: 18.5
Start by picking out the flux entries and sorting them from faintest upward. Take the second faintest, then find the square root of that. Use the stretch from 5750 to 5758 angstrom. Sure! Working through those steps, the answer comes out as 4.28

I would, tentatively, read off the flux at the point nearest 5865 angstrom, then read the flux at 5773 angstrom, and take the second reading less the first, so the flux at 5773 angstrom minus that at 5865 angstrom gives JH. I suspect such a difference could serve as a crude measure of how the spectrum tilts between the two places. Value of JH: 1.5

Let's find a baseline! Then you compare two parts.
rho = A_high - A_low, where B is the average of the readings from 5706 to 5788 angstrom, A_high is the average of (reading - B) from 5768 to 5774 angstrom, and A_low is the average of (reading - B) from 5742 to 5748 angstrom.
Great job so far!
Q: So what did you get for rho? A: 1.0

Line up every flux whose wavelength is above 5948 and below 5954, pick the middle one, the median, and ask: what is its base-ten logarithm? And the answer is 1.26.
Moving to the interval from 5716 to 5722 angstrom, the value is 1.29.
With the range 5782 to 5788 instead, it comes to 1.27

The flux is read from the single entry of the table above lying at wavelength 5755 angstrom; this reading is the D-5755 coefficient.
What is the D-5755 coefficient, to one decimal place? 18.7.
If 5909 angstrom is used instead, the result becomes 18.5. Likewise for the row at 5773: 19.6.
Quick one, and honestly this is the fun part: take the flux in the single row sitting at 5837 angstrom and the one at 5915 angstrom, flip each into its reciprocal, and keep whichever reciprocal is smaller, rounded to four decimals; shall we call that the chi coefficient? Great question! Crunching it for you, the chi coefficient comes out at 0.0513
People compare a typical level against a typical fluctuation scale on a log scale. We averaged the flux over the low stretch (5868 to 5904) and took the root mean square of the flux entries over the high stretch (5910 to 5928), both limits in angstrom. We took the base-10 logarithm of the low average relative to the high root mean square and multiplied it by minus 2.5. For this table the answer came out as -0.013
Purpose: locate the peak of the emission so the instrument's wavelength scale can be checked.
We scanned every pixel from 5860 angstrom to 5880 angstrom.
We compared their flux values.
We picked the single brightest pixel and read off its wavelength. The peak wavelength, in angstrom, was 5875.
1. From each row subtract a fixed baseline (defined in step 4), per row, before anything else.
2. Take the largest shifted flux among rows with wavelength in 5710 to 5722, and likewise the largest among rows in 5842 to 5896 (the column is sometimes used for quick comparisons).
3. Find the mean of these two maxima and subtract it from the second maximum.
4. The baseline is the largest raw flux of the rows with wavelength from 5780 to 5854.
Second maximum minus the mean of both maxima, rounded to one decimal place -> 0.5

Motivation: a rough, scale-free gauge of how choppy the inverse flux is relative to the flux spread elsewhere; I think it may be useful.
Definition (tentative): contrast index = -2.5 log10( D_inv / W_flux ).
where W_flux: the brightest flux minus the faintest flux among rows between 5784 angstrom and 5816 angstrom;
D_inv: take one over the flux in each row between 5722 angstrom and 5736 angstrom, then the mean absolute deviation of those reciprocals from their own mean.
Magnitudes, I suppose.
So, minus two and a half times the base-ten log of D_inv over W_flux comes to 10.6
